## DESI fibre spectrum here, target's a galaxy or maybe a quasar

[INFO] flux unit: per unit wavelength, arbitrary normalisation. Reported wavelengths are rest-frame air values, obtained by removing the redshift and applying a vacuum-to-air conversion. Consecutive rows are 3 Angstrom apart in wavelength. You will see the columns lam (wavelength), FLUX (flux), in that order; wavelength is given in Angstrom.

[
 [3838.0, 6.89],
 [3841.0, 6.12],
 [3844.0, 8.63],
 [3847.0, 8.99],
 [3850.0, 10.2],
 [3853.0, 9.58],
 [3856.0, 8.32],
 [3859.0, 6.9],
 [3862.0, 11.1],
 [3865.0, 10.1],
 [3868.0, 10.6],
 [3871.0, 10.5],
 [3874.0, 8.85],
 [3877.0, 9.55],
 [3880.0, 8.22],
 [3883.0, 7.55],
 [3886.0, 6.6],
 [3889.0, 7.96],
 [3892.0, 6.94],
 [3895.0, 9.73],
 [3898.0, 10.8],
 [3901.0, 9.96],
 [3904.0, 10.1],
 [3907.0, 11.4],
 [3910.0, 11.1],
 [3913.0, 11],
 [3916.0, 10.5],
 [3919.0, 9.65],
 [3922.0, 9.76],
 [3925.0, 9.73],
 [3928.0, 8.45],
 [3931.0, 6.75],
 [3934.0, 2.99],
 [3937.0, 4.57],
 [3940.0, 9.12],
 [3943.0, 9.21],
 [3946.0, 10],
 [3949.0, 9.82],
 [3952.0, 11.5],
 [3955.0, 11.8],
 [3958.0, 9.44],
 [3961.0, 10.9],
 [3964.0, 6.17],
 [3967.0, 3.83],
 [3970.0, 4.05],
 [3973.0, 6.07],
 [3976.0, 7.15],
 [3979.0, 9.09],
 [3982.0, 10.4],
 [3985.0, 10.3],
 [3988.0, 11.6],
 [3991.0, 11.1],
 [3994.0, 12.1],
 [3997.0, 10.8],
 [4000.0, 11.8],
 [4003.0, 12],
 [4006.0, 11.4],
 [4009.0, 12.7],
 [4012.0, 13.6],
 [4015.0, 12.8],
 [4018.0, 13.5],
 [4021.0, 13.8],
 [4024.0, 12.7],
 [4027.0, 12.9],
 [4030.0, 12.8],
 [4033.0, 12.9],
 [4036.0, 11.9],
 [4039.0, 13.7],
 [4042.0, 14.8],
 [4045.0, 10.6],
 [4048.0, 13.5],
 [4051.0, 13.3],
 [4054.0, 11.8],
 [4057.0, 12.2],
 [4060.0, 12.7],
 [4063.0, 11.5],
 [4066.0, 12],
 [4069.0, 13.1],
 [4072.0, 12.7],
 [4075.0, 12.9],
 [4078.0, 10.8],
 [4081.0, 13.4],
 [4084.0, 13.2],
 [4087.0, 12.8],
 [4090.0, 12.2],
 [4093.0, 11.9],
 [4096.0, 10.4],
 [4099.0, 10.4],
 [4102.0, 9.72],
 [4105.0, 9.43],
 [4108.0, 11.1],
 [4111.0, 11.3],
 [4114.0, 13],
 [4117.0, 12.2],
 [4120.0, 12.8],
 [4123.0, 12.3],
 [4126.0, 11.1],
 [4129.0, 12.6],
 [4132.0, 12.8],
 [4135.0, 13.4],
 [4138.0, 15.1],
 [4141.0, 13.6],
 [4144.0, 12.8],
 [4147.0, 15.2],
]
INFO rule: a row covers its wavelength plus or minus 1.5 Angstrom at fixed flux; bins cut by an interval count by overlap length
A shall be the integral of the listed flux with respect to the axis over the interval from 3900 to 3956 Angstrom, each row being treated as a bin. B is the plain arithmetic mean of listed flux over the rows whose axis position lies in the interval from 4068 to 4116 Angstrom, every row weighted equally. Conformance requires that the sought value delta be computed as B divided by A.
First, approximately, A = 521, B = 11.8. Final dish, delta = 0.023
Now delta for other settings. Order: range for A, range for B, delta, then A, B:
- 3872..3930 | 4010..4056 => 0.024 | 542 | 13.0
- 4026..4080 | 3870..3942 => 0.013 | 679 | 8.8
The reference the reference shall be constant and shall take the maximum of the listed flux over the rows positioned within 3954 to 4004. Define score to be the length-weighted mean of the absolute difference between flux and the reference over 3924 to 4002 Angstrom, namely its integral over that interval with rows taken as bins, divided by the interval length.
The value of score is 3.29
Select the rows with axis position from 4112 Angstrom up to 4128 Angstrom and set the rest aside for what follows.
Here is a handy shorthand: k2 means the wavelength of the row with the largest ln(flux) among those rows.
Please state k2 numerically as 4114.0 Angstrom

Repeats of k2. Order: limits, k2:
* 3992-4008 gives 3994.0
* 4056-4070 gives 4069.0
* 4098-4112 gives 4111.0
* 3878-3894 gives 3880.0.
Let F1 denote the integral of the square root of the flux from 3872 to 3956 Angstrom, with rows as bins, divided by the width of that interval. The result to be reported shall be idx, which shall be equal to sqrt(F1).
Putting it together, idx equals 1.73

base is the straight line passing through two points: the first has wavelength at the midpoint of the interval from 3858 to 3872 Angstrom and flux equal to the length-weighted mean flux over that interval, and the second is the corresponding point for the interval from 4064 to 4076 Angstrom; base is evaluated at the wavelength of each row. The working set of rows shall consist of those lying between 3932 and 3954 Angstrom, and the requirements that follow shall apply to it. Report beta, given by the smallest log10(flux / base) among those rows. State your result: -0.56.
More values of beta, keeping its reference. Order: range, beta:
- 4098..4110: -0.14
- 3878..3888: -0.19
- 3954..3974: -0.47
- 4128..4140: -0.03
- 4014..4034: 0.02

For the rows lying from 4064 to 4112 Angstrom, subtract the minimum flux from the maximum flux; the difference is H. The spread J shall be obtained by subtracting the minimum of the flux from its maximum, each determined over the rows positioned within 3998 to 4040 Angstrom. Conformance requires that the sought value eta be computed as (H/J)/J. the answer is 0.69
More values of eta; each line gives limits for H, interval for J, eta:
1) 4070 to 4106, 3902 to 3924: 1.30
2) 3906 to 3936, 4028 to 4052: 0.48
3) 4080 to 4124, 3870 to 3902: 0.23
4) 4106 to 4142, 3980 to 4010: 0.69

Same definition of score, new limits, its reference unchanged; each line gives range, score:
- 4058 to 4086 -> 0.81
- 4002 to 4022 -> 0.96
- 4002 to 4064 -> 0.95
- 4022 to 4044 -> 1.08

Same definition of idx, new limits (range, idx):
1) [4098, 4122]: 1.83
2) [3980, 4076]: 1.87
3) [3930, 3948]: 1.62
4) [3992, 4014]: 1.86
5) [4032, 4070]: 1.88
